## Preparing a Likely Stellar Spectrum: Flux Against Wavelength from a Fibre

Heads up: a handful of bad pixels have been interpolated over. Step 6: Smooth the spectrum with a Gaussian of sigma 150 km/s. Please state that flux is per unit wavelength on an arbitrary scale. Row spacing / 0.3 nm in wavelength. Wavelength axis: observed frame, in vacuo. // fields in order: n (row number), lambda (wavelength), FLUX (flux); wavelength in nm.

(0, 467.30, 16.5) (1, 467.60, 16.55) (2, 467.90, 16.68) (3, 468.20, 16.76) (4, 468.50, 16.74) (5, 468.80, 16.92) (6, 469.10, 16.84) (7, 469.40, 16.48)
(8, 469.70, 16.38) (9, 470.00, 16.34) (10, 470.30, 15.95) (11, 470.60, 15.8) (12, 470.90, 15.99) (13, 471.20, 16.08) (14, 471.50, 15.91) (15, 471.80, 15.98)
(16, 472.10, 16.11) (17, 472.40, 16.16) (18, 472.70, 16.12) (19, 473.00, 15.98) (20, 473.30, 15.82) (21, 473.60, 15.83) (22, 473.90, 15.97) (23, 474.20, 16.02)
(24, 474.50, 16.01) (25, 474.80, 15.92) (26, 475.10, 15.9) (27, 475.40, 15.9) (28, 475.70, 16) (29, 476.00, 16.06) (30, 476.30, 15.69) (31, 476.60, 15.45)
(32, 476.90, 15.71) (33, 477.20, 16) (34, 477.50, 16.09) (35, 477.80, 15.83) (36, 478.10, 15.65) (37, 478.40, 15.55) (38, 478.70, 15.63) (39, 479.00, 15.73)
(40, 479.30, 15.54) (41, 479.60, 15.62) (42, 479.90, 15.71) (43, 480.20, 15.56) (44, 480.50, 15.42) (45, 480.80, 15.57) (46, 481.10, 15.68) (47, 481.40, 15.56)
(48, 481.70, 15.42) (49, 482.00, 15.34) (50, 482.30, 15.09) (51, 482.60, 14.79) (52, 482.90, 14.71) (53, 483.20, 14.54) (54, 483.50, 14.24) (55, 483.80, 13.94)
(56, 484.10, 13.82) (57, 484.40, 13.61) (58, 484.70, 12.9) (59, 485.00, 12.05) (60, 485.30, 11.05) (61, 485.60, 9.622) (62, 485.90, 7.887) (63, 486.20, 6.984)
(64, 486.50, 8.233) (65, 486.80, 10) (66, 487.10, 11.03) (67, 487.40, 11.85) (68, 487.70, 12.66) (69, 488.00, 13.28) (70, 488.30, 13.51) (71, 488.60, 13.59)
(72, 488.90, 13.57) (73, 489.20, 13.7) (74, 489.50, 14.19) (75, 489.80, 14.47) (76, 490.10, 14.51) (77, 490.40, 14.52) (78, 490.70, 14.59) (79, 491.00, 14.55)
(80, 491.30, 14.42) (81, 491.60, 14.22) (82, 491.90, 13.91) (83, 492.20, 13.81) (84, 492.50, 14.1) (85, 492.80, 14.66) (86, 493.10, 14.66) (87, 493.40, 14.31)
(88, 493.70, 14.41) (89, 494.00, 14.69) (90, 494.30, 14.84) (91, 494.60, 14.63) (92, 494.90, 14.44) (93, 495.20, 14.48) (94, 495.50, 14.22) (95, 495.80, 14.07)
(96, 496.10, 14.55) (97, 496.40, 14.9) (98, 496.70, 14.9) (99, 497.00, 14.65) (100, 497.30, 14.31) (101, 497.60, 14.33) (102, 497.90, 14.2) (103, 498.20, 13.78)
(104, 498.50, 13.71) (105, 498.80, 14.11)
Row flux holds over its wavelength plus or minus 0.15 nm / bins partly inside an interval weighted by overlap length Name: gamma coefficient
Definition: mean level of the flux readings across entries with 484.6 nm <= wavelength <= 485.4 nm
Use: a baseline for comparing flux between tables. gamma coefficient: 12.0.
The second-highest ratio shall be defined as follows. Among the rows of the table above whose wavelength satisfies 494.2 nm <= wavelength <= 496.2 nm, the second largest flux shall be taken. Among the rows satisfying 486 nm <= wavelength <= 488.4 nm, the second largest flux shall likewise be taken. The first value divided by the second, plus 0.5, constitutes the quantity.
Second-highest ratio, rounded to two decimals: 1.60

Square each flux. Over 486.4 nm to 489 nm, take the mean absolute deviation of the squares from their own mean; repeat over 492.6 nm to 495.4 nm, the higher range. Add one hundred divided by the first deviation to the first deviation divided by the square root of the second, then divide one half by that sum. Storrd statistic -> 0.025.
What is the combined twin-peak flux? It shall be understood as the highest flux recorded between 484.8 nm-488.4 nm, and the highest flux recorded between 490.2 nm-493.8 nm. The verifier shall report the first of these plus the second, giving 28.2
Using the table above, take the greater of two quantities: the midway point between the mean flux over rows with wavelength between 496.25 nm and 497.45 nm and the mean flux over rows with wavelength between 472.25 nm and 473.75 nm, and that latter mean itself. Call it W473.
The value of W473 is 16.0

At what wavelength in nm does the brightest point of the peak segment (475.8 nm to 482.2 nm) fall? 477.50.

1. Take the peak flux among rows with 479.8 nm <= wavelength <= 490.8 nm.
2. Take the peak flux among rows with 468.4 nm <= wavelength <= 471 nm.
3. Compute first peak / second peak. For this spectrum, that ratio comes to 0.928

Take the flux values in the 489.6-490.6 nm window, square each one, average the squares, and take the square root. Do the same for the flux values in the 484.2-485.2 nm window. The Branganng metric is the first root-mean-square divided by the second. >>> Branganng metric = 1.1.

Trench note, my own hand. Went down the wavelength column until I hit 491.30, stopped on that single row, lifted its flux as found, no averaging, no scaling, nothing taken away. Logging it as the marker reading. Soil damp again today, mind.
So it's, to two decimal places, 14.42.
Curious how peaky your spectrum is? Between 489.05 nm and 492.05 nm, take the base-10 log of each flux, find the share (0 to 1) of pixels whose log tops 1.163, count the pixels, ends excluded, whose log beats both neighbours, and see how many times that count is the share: 10.0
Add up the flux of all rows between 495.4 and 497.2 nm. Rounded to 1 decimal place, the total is 87.3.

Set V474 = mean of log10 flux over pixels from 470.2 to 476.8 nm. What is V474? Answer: 1.20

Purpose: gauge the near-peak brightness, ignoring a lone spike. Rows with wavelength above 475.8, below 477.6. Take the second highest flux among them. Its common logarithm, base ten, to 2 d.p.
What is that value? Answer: 1.21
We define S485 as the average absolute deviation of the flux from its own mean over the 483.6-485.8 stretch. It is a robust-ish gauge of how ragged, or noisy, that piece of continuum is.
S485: 1.3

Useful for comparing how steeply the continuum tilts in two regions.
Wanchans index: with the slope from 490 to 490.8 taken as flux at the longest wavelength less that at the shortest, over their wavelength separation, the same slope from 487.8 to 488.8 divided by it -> 4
